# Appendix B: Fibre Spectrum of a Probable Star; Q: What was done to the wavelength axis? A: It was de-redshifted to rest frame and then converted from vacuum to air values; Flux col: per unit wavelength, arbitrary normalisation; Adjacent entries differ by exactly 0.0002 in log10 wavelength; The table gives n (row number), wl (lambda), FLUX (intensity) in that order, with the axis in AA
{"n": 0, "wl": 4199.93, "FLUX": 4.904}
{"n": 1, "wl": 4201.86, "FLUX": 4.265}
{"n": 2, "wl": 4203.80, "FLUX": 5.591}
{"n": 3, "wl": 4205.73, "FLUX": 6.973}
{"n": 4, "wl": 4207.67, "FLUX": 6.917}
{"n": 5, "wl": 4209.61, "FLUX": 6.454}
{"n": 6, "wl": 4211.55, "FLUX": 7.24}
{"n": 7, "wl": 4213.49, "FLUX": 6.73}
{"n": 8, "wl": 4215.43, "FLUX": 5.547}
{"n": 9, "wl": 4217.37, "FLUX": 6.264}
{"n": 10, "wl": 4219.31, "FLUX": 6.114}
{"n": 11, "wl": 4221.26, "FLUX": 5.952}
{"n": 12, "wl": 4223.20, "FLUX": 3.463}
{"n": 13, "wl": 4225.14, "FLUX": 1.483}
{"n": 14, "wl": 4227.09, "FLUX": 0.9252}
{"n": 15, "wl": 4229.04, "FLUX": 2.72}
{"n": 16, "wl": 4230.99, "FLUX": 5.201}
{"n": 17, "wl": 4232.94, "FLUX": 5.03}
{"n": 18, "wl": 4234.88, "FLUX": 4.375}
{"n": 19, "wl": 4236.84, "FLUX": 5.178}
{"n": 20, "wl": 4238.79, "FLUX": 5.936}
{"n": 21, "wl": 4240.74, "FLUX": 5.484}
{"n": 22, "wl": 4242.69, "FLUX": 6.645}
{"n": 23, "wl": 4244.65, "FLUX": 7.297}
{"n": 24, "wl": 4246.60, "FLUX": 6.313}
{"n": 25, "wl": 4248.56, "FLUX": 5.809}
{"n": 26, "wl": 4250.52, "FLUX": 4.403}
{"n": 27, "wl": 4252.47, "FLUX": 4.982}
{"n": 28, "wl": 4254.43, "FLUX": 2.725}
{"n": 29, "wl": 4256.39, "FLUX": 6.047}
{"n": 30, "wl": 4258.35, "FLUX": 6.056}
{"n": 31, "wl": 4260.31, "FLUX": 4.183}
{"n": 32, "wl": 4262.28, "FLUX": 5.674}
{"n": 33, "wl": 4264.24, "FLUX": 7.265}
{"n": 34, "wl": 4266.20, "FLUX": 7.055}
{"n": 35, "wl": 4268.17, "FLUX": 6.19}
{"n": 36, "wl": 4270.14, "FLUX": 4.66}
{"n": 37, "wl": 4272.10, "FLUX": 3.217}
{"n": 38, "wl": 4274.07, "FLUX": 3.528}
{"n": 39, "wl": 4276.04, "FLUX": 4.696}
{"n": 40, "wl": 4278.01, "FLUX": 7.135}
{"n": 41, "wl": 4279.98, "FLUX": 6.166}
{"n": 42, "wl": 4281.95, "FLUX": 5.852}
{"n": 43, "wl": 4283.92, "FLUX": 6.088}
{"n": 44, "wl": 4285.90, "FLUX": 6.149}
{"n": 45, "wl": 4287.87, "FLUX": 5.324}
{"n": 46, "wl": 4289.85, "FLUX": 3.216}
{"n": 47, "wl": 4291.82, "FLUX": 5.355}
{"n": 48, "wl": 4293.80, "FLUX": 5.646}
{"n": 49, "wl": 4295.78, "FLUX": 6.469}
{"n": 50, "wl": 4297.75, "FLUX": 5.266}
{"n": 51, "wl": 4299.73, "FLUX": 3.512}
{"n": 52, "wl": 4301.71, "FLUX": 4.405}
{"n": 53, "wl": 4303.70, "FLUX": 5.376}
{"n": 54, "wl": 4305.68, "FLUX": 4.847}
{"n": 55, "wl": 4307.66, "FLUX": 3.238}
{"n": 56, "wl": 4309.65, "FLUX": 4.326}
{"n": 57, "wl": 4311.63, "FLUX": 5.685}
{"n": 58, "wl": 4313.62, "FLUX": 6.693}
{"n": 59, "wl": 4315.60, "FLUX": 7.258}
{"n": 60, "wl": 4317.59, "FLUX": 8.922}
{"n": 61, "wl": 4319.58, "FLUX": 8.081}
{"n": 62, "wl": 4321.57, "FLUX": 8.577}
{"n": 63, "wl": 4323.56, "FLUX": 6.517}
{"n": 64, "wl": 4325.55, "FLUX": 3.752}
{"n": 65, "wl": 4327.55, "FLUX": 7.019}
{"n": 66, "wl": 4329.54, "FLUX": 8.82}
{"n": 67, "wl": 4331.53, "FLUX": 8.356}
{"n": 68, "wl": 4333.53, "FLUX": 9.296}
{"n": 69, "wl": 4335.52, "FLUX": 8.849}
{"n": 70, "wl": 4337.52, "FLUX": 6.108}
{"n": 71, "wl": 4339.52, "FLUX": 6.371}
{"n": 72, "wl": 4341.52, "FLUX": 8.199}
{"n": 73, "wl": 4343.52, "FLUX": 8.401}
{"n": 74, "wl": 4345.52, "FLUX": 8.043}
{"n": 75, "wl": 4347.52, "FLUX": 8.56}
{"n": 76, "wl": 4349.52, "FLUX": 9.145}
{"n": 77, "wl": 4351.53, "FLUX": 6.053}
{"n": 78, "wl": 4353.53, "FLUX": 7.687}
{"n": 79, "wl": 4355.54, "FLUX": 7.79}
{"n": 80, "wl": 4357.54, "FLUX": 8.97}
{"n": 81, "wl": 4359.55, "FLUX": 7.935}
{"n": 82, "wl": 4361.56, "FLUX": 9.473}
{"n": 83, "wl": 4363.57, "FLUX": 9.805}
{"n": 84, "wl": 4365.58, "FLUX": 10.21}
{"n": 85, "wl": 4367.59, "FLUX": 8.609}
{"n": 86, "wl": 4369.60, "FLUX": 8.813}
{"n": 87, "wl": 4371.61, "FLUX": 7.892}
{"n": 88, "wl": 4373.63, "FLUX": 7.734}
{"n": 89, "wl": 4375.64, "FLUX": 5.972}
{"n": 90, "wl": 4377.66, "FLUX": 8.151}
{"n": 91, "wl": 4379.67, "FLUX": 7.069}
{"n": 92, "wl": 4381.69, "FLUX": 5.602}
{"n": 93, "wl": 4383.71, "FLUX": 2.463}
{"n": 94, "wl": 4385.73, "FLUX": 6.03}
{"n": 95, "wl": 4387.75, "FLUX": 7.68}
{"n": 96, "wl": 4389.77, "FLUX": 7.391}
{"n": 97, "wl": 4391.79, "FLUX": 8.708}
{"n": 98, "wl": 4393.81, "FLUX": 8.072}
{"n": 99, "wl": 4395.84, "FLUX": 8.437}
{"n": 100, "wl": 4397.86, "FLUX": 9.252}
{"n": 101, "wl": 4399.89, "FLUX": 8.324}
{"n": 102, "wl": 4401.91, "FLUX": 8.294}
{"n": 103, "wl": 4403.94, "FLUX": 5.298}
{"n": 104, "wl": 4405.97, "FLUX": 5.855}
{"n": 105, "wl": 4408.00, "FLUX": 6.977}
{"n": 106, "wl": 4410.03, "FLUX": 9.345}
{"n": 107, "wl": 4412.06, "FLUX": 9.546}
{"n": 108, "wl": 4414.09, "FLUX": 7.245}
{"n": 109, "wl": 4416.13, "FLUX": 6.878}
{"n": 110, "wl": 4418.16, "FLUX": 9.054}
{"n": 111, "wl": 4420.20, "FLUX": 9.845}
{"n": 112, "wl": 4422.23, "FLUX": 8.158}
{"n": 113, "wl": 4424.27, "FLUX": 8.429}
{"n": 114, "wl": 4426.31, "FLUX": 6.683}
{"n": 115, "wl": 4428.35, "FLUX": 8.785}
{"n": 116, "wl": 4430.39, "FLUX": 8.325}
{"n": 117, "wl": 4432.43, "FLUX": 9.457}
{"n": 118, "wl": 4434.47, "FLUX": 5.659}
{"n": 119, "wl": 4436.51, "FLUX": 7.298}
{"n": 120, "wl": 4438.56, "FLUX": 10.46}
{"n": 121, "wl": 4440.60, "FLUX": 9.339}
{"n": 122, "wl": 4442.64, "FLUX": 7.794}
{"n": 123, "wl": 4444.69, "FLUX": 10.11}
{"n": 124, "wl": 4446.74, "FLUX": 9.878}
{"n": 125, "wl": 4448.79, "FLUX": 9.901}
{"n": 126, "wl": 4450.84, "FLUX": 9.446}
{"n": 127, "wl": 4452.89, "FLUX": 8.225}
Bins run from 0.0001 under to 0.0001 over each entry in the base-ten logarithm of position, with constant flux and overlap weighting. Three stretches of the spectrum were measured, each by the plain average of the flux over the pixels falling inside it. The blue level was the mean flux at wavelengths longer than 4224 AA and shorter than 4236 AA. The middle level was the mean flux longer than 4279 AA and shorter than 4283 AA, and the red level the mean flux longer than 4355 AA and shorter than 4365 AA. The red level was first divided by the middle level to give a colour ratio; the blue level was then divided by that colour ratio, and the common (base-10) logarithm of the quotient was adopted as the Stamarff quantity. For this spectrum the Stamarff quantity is 0.35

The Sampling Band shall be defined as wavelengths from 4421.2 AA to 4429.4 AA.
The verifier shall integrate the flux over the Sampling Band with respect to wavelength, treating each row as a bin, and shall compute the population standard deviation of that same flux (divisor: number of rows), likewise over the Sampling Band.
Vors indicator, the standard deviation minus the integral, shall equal -65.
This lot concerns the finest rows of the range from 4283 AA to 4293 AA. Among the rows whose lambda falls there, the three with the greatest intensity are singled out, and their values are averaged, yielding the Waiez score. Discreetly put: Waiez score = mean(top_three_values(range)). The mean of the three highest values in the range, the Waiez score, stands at 5.9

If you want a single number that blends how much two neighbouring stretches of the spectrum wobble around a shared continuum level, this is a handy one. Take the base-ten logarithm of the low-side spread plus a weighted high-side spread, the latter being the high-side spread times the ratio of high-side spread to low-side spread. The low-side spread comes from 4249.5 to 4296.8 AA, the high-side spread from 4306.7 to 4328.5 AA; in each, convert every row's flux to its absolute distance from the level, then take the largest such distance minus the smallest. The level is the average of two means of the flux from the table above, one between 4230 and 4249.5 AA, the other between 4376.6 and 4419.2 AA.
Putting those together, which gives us 0.82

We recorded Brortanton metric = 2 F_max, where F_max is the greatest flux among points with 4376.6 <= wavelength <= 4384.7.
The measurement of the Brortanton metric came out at 16.3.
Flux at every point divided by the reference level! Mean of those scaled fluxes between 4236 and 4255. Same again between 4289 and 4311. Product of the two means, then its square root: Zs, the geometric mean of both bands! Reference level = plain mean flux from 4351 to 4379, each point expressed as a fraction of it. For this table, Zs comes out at 0.62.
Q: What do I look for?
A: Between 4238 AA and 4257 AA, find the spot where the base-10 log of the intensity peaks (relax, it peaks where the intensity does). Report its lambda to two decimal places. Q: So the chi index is 4244.65 AA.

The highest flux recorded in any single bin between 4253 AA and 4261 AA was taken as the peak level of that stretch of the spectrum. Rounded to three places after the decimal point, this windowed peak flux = 6.056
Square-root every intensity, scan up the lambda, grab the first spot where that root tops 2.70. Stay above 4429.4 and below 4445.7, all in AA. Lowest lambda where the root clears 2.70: 4430.39 AA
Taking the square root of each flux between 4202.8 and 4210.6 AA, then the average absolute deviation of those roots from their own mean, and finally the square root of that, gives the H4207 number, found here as 0.30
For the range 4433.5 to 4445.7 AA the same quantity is 0.52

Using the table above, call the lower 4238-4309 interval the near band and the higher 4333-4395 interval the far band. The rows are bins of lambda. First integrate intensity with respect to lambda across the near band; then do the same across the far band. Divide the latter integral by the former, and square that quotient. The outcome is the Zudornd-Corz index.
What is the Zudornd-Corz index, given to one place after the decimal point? 1.6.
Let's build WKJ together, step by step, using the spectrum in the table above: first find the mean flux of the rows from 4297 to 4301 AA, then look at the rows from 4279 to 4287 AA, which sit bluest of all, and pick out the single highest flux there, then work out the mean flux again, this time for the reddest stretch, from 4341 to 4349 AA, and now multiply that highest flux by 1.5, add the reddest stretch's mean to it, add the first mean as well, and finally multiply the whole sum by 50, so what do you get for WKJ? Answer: 1097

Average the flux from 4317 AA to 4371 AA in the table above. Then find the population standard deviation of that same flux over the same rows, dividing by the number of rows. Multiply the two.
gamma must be 11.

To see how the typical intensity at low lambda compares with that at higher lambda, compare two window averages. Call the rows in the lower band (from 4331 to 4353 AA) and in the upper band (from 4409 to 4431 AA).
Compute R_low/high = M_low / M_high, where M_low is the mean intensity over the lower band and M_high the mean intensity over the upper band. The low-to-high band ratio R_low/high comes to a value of 0.95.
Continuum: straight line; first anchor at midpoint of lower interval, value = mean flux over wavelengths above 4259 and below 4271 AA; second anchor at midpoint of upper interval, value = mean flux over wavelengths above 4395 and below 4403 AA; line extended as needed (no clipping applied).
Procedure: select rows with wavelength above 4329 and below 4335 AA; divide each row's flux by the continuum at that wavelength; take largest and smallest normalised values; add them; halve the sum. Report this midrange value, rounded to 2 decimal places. 1.22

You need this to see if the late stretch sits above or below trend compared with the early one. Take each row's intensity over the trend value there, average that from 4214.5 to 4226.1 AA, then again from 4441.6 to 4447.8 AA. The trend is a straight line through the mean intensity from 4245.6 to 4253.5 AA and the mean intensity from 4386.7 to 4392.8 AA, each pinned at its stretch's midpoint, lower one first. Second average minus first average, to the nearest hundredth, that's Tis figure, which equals 0.04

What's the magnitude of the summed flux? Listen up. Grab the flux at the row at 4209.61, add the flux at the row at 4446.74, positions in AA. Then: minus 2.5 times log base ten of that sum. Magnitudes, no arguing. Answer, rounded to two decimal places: -3.03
